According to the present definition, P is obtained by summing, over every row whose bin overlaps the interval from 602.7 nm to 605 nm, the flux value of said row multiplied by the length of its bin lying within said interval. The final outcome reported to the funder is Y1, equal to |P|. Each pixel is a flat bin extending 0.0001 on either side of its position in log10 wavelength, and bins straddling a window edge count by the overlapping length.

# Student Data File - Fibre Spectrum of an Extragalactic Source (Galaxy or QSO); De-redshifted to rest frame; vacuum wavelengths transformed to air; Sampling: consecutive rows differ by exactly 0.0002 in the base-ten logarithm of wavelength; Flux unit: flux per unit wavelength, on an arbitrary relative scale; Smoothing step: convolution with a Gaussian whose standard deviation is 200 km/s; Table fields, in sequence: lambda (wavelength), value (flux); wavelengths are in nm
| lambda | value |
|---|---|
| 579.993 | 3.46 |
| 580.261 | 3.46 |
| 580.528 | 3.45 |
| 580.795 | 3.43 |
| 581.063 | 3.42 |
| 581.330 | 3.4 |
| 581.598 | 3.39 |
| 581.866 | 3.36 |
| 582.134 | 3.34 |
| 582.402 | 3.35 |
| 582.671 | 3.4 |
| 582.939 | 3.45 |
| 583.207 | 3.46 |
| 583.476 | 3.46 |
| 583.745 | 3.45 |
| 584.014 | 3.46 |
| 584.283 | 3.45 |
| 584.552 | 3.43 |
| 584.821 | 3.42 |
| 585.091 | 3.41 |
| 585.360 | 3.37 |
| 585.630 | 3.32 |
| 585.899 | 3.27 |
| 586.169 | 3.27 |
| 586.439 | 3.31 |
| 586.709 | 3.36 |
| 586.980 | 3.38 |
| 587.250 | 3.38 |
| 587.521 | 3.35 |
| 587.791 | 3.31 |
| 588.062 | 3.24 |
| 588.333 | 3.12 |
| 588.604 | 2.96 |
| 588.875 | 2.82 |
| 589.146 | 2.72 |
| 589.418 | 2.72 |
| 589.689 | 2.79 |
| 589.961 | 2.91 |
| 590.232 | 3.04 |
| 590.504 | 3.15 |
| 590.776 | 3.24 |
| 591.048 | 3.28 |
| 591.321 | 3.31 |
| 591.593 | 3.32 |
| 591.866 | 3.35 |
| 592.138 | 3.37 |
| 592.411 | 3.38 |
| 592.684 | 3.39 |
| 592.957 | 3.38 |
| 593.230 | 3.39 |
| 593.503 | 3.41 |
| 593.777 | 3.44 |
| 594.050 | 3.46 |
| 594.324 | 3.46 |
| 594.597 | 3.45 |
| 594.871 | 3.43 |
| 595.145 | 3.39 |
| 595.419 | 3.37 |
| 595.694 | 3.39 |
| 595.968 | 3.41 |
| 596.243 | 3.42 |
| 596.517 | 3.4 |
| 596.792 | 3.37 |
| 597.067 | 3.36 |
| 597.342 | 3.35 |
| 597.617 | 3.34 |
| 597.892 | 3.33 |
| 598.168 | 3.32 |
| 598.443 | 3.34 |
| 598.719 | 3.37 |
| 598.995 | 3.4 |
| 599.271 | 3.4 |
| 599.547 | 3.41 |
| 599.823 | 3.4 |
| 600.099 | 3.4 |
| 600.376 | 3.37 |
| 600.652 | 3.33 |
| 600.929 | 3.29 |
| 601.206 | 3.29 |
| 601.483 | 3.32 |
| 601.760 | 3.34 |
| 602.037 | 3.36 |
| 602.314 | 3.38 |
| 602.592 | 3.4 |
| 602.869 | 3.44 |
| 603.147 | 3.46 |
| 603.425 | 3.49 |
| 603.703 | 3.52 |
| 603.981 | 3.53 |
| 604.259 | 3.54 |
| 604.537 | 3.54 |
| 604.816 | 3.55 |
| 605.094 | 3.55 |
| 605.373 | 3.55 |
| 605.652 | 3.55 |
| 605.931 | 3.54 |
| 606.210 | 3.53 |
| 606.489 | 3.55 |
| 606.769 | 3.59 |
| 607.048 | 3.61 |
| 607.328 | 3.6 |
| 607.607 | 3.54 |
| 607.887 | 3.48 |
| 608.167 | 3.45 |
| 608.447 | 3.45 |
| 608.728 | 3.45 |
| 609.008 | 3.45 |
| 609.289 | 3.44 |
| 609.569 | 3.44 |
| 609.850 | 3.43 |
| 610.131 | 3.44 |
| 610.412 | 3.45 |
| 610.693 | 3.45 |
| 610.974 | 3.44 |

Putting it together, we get 8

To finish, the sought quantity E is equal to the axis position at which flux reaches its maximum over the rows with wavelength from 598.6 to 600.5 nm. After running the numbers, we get 599.547 nm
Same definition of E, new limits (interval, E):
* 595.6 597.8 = 596.243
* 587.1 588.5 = 587.250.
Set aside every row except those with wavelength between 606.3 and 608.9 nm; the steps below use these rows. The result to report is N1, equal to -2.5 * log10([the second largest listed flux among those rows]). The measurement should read -1.39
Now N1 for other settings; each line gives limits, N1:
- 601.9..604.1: -1.37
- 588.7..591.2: -1.28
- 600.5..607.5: -1.39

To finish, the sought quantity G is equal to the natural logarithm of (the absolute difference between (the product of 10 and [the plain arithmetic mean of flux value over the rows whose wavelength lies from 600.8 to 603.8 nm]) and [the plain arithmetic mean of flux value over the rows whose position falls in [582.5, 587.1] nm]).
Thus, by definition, 3.42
